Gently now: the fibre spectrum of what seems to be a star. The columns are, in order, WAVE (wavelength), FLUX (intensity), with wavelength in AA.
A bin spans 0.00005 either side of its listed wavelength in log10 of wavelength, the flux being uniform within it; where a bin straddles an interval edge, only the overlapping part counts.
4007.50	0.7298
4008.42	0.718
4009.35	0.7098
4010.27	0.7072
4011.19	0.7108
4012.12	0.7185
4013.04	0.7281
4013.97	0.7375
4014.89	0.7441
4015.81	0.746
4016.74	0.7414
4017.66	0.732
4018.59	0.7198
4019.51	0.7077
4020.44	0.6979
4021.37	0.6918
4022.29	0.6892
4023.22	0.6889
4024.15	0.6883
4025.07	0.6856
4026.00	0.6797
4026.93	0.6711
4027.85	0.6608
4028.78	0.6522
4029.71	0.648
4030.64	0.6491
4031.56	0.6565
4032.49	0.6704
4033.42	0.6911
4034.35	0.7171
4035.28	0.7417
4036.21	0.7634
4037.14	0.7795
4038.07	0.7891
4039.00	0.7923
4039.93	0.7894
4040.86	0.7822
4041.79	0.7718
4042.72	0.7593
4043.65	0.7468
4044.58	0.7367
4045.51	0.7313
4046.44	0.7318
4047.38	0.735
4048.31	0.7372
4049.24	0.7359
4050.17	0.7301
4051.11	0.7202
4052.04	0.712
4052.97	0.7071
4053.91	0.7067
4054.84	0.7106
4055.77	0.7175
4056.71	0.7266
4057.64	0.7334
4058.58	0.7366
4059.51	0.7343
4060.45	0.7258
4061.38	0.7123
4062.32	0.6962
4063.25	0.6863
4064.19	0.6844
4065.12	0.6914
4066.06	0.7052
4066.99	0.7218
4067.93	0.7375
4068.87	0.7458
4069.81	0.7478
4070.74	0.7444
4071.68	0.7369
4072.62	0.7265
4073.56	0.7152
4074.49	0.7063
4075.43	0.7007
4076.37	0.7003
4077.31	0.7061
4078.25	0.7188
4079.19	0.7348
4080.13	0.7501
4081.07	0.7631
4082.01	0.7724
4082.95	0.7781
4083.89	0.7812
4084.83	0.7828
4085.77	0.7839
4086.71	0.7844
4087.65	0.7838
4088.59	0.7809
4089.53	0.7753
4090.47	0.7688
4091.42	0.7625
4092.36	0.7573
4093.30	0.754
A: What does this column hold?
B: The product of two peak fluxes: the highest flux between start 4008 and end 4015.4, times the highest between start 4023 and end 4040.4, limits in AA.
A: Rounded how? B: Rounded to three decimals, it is 0.590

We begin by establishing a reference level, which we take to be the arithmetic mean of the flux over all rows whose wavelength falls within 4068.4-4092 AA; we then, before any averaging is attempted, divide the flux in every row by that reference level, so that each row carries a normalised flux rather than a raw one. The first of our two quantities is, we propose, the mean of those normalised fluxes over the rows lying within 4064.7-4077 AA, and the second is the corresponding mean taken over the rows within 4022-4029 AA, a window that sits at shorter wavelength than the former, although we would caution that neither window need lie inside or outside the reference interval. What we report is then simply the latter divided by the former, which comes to 0.94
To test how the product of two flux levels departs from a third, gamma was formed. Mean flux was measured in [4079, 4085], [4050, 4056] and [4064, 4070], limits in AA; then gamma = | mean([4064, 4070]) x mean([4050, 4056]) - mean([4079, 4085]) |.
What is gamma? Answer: 0.25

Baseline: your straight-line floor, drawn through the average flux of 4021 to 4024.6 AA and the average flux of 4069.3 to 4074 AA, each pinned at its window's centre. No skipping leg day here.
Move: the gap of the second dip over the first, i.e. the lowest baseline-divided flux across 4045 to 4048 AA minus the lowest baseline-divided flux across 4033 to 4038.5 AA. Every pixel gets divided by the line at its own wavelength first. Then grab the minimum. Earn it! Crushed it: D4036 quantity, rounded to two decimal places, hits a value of 0.04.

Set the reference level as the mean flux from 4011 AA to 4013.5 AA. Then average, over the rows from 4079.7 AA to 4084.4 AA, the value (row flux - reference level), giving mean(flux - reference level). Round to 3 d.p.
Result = 0.050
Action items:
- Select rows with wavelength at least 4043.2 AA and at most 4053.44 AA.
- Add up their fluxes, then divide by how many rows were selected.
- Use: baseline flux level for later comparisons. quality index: 0.729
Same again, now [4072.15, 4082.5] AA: 0.727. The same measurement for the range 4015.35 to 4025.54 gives 0.708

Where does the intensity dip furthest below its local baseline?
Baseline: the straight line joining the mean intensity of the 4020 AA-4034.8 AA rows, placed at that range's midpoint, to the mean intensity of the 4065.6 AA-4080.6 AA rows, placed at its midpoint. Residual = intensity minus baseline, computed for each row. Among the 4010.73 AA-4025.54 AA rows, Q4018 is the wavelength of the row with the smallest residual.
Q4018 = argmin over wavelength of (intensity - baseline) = 4025.07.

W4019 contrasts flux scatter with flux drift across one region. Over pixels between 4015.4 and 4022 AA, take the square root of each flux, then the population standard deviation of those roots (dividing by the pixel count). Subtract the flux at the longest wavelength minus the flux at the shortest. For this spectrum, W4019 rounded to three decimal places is 0.066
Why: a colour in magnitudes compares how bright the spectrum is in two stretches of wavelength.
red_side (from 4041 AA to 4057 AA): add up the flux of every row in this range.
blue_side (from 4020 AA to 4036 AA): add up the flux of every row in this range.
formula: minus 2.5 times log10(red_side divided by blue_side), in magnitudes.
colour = -0.08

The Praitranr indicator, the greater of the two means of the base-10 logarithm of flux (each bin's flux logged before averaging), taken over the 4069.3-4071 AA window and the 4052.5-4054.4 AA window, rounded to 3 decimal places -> -0.127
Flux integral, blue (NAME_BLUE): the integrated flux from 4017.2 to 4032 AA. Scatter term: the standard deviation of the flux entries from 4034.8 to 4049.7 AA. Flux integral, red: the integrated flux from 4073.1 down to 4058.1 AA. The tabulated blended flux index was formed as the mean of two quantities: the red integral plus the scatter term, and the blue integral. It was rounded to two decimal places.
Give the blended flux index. 10.47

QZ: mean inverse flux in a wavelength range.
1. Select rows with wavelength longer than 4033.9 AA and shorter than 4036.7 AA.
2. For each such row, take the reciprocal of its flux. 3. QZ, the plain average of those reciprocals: 1.35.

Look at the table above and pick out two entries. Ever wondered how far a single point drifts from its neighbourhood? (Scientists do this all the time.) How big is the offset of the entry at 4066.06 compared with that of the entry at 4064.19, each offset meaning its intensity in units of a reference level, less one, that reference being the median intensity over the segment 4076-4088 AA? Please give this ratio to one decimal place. 0.8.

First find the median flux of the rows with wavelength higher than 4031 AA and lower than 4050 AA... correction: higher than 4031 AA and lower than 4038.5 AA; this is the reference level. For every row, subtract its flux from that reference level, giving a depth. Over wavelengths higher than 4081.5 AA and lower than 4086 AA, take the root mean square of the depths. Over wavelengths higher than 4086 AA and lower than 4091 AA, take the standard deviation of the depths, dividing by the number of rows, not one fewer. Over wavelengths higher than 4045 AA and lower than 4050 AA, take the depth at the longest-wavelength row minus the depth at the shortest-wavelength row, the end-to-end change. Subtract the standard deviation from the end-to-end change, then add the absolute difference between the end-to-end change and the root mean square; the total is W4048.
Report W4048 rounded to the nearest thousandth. 0.045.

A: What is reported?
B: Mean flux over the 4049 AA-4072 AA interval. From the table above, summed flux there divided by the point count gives 0.720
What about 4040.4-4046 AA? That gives 0.755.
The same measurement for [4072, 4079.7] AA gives 0.714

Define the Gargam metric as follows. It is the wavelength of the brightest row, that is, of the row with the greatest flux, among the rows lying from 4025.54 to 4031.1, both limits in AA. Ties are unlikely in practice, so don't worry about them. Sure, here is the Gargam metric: 4026.00 AA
